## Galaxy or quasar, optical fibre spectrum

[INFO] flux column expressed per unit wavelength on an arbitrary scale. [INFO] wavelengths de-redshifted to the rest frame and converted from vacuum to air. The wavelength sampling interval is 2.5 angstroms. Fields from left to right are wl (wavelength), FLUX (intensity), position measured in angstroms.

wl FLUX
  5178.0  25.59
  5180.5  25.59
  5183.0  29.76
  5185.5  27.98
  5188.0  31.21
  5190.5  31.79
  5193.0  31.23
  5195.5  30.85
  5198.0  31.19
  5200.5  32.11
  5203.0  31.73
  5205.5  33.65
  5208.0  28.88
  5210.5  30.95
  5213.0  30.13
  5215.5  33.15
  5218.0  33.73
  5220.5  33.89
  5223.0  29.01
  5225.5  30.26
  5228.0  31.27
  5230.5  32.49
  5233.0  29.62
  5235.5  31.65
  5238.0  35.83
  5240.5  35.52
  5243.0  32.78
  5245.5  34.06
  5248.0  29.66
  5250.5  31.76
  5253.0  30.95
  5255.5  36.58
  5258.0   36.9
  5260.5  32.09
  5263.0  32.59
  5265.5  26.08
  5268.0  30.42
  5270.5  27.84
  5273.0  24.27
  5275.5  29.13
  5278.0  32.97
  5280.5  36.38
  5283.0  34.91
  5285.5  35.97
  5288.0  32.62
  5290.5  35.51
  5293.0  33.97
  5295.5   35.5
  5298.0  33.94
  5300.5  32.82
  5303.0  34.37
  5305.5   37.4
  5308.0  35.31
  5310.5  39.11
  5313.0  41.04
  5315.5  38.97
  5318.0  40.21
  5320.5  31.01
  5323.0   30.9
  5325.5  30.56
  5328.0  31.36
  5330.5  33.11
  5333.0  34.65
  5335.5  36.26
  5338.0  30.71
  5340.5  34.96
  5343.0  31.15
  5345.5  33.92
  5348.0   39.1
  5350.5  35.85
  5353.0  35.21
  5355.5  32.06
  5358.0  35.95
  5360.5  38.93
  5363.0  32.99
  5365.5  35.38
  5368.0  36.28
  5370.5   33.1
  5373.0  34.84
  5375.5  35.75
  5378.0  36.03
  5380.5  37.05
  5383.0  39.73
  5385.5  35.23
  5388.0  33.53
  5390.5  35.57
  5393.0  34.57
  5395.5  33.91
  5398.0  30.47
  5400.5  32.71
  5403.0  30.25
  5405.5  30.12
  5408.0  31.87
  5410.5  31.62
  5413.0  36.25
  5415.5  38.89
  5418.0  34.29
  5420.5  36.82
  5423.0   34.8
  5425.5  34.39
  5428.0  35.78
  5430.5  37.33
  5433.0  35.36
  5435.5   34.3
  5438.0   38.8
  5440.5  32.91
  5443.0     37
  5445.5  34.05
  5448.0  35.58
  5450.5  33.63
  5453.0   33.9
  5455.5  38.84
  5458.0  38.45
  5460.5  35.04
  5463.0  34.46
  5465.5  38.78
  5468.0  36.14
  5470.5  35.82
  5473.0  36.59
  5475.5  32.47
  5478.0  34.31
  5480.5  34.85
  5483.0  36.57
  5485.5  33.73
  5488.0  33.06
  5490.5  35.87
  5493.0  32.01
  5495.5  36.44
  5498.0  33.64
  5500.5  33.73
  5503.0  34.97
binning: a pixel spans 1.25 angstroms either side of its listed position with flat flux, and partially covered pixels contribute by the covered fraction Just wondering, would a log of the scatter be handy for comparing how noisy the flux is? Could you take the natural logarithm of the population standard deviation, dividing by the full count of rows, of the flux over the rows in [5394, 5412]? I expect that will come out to 0.27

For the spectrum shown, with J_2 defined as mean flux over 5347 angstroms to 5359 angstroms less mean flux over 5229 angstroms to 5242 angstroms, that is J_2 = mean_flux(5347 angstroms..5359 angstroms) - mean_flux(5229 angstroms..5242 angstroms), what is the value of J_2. 3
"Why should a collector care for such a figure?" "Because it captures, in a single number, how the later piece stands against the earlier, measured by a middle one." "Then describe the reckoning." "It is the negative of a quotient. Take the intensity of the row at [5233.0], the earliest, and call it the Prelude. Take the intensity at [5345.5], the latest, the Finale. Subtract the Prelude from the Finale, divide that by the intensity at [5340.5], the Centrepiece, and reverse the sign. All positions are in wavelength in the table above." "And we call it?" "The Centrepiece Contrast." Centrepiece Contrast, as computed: -0.12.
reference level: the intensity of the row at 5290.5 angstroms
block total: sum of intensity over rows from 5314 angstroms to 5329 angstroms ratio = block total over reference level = 5.7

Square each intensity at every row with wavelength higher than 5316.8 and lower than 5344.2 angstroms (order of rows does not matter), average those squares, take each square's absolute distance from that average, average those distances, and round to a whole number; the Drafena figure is 167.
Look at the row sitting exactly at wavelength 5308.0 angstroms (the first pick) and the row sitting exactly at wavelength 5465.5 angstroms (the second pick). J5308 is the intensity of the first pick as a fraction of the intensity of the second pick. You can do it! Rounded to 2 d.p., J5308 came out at 0.91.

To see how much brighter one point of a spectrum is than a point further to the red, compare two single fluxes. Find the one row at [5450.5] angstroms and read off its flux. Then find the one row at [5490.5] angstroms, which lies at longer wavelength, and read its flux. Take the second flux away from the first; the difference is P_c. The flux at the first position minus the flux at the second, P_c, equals -2.2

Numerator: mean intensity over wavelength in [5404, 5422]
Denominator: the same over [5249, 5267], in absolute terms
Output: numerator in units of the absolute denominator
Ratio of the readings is 1.06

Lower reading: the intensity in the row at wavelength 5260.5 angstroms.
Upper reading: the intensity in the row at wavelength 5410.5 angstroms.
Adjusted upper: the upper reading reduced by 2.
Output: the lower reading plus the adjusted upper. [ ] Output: 62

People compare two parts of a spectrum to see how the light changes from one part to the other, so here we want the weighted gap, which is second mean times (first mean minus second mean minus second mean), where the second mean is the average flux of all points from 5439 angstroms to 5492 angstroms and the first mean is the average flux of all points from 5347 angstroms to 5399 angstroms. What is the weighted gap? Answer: -1249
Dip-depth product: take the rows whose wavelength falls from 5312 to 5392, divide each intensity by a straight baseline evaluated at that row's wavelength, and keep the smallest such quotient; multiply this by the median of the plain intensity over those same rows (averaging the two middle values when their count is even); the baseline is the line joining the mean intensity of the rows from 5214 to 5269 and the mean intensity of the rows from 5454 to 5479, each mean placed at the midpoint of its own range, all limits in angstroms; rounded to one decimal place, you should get 31.9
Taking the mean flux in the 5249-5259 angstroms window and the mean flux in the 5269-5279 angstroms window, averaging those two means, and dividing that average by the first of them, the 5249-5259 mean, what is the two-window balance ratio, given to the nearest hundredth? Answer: 0.92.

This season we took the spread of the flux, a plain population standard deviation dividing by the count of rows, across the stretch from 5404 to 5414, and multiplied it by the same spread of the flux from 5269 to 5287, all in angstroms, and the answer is 10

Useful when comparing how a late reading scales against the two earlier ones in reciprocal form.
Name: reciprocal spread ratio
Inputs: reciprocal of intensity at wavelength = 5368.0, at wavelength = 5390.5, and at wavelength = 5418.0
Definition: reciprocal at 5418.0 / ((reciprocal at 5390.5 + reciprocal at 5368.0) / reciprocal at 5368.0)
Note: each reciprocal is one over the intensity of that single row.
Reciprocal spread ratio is 0.0144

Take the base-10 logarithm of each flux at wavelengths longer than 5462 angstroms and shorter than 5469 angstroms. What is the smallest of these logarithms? 1.537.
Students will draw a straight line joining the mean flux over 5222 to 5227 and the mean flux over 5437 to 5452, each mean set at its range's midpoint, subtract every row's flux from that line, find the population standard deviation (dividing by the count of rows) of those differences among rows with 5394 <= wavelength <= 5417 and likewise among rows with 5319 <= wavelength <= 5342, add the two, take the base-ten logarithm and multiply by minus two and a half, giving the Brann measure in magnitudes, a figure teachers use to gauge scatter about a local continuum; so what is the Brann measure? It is -1.68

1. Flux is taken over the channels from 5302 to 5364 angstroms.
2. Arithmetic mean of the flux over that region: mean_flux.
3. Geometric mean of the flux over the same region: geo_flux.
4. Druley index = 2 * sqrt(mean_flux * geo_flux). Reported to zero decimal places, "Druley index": 70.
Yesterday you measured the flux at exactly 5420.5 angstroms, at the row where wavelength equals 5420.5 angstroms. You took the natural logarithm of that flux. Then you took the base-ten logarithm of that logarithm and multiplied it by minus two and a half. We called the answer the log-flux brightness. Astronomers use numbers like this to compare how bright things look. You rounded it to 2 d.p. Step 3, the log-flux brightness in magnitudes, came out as -1.39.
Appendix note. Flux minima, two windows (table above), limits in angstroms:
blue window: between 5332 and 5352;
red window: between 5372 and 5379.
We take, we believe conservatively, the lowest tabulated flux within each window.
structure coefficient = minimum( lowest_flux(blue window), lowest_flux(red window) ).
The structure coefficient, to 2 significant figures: 31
